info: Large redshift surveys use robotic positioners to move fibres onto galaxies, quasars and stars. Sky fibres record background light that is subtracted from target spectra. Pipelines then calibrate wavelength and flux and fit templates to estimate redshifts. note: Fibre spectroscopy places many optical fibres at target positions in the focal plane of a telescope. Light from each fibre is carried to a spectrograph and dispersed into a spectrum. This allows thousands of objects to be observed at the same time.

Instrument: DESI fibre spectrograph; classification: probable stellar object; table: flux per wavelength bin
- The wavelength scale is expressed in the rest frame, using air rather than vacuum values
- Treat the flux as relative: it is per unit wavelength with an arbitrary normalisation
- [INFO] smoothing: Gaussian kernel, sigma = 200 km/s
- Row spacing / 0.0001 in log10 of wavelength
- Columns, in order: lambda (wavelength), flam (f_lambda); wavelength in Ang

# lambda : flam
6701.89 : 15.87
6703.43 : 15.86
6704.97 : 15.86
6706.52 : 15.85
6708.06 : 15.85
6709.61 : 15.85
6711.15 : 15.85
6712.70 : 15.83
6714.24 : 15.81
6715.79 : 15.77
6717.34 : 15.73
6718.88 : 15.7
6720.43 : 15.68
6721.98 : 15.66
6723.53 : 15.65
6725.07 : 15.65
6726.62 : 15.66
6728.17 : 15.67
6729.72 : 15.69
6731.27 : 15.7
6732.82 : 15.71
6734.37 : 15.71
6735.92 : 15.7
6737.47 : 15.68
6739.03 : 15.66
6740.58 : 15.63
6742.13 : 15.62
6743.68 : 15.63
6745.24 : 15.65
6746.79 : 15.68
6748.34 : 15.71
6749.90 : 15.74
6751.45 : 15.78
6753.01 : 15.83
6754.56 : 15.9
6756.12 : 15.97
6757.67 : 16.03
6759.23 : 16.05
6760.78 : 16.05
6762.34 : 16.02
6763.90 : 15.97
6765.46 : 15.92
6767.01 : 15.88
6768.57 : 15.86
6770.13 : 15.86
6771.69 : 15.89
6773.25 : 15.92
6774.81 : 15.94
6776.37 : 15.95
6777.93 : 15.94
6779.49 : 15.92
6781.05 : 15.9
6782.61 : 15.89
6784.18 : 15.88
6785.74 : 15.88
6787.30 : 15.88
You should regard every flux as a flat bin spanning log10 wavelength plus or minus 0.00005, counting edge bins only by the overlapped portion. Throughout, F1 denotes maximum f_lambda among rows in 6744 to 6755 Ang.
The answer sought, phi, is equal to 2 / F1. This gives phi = 0.126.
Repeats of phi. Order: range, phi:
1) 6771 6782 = 0.125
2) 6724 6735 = 0.127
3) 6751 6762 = 0.125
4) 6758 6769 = 0.125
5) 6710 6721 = 0.126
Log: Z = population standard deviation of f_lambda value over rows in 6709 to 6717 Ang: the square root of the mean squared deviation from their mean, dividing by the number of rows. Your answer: 0.030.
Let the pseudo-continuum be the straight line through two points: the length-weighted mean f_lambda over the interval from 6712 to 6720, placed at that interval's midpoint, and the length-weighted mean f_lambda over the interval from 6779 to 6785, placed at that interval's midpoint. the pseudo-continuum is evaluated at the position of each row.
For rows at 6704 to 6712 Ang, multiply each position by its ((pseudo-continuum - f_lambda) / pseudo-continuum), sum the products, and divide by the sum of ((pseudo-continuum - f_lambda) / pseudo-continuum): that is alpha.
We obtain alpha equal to 6707.9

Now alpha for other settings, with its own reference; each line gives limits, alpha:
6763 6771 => 6764.4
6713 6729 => 6724.1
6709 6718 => 6710.5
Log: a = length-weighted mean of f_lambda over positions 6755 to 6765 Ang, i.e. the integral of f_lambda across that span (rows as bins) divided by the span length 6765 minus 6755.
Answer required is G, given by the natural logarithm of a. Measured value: 2.77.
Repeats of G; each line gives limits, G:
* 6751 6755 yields 2.76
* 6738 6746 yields 2.75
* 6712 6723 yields 2.76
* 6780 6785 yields 2.77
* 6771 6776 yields 2.77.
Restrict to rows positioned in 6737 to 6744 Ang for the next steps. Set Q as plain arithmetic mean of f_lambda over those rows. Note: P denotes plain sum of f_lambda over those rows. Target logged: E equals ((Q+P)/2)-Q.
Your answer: 31.29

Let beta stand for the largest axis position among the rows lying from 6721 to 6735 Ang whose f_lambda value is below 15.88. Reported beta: 6734.37 Ang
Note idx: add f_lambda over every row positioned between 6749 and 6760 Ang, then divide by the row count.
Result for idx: 15.9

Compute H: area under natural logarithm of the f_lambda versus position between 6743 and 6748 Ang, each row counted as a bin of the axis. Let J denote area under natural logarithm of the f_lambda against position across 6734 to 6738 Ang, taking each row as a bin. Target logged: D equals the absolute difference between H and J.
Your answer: 2.74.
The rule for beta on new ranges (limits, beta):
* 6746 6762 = 6753.01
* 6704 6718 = 6717.34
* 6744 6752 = 6751.45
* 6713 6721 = 6720.43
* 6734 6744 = 6743.68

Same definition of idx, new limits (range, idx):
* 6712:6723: 15.7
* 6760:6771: 15.9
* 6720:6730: 15.7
